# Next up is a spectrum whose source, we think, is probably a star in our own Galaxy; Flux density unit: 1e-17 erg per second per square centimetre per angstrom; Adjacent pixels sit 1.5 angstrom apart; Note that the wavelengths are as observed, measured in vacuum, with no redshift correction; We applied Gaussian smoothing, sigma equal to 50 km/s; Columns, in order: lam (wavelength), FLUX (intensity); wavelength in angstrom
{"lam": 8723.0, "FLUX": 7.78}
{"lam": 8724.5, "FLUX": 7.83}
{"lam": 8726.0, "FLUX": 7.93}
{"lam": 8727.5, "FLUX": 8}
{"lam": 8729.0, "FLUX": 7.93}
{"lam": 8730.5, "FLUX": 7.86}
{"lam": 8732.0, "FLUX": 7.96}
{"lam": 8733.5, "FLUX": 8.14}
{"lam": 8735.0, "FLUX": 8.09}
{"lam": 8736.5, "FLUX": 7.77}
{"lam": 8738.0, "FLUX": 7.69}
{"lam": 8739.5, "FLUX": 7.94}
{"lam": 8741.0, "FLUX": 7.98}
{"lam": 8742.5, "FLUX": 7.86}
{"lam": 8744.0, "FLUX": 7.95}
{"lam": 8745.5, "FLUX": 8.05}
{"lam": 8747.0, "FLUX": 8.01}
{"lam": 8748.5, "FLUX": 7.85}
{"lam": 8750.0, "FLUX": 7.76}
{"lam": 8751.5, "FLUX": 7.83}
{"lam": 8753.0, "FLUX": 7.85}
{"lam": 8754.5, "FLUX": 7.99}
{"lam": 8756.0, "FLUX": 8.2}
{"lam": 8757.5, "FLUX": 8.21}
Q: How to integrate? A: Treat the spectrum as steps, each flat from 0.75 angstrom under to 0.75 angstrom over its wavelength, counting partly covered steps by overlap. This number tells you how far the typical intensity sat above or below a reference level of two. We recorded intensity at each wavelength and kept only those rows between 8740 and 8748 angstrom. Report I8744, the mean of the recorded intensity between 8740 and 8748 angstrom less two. 5.97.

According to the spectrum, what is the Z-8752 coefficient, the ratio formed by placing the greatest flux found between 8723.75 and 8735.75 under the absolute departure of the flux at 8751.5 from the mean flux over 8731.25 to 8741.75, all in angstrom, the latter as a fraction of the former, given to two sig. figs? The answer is 0.013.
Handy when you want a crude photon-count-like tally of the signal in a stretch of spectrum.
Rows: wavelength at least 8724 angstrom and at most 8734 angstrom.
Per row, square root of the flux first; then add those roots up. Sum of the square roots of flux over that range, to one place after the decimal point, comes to 19.7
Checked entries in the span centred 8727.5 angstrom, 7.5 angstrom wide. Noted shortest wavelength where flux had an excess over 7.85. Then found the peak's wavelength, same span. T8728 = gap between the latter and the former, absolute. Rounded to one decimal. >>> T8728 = 1.5 angstrom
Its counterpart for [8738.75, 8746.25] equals 6.0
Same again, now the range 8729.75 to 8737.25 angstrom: 3.0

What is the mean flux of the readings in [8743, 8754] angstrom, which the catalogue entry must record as 7.90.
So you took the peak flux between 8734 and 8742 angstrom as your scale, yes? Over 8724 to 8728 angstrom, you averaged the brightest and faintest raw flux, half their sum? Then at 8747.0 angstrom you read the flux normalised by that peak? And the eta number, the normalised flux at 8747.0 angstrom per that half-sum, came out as 0.125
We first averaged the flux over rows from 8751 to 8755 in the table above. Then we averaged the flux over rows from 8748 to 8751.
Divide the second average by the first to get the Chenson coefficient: 0.989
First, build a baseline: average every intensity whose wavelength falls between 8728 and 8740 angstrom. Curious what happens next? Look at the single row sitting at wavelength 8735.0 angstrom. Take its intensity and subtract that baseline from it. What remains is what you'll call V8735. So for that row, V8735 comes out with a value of 0.17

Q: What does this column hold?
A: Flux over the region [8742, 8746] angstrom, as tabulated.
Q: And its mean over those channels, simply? 7.95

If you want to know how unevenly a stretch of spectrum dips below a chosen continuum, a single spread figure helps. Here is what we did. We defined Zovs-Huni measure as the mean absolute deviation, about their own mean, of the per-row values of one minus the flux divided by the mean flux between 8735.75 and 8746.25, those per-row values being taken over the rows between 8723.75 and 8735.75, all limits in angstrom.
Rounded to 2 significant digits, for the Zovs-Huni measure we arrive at 0.010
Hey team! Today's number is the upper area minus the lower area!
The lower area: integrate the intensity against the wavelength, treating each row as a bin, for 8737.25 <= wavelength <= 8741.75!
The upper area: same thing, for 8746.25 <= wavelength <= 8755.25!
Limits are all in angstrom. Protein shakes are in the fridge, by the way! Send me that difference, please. 36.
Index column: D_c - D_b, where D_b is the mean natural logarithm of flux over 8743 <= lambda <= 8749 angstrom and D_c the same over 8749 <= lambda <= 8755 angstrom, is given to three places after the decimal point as -0.014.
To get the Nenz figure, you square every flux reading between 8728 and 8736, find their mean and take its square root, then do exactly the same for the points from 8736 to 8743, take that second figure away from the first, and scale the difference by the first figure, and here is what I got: 0.0185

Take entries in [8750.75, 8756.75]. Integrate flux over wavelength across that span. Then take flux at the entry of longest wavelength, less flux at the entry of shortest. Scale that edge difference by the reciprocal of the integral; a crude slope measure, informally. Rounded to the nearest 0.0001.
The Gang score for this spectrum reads 0.0077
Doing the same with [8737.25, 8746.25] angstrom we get 0.0051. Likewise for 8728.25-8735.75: 0.0027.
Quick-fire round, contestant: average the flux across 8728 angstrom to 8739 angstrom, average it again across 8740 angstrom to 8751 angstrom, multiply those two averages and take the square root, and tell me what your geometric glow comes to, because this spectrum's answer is 7.92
